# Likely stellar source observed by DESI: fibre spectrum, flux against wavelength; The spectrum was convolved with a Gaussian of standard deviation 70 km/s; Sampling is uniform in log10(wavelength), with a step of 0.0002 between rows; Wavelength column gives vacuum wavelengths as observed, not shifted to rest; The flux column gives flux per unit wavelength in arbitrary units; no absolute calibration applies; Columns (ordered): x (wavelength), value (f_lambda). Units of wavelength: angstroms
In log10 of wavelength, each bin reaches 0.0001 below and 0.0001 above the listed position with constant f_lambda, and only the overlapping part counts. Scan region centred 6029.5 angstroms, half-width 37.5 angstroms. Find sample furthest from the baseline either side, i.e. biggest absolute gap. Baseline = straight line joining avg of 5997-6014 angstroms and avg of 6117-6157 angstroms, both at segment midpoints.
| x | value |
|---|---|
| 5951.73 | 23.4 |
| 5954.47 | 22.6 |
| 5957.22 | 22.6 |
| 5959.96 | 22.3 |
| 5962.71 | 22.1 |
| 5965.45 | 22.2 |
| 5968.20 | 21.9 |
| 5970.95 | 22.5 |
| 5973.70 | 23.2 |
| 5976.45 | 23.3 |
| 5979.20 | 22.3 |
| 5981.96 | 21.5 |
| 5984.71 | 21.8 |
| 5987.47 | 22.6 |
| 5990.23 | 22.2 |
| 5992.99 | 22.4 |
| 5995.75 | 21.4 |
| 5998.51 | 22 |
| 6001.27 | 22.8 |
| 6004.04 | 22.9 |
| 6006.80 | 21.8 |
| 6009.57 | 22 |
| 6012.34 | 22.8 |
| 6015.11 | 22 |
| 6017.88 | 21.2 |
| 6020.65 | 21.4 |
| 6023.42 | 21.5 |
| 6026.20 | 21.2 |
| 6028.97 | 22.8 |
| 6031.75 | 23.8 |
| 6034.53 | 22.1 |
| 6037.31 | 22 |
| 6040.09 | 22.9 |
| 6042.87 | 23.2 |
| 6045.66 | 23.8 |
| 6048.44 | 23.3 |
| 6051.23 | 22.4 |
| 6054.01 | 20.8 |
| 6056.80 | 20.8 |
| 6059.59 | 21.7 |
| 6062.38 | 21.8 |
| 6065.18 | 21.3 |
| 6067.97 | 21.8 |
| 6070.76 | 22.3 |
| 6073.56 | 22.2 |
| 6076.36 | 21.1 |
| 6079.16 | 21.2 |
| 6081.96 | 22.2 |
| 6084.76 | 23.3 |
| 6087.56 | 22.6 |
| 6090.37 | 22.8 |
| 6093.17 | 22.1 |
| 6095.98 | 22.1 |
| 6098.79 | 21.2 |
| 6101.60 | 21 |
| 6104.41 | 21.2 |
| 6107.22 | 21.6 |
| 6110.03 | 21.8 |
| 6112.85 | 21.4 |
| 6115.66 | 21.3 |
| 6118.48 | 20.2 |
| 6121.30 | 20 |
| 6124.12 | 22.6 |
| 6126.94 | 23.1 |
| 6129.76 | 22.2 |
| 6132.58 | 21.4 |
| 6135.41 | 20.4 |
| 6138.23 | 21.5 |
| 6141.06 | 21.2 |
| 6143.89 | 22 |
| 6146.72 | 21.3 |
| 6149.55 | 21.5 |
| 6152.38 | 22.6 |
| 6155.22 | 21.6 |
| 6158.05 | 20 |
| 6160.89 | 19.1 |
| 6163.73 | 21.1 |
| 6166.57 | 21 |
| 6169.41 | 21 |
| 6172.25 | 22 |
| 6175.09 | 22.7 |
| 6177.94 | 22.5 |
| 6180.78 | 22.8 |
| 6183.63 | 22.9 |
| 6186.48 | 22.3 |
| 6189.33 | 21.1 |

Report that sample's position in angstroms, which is 6045.66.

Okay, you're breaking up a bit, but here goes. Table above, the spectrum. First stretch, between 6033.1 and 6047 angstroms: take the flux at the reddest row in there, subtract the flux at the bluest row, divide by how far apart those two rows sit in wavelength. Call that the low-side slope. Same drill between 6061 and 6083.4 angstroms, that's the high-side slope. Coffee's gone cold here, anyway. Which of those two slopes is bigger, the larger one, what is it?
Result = 0.153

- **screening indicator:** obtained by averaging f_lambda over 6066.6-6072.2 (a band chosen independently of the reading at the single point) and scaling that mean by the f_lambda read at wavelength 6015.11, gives 485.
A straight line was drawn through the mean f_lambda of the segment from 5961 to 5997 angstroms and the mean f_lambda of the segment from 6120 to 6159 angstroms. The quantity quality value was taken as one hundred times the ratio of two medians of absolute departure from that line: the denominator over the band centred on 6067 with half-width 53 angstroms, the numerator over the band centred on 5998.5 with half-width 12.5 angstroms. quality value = 59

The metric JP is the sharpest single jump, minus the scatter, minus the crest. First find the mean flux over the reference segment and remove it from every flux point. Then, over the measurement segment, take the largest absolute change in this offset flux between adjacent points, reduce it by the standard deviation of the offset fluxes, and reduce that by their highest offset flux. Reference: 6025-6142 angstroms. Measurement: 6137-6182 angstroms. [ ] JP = 0.1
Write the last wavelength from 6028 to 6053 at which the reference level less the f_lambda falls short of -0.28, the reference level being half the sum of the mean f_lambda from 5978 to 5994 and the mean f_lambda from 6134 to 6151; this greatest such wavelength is 6051.23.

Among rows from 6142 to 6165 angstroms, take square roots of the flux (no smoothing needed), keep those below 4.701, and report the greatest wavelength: 6163.73 angstroms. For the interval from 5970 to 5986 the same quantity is 5984.71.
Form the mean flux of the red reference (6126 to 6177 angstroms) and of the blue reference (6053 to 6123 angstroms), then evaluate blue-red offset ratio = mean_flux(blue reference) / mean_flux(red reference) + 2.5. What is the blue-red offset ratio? 3.51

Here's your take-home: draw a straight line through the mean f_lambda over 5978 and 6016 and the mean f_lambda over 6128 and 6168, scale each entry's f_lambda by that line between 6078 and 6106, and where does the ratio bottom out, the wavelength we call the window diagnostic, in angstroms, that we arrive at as 6101.60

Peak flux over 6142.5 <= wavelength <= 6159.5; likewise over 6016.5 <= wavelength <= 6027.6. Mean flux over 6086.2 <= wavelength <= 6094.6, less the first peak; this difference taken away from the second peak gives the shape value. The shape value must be 21.6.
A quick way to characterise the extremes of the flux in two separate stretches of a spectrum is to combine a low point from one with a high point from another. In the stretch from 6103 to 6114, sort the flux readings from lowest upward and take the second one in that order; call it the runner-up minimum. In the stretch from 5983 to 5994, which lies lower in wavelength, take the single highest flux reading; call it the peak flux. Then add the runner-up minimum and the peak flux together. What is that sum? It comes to 44.0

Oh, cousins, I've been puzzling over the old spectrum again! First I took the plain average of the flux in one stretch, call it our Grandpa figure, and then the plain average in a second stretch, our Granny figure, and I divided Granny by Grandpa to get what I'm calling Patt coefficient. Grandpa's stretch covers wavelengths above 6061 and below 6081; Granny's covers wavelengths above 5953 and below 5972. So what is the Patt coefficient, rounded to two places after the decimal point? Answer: 1.03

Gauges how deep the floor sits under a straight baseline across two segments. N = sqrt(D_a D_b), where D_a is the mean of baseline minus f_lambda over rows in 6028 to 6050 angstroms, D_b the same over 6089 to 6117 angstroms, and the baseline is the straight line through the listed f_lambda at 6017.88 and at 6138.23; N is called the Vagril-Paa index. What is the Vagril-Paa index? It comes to 0.64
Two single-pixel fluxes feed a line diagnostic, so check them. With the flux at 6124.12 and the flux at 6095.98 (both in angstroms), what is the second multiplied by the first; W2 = 499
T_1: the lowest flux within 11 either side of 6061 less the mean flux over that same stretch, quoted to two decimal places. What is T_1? -0.81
